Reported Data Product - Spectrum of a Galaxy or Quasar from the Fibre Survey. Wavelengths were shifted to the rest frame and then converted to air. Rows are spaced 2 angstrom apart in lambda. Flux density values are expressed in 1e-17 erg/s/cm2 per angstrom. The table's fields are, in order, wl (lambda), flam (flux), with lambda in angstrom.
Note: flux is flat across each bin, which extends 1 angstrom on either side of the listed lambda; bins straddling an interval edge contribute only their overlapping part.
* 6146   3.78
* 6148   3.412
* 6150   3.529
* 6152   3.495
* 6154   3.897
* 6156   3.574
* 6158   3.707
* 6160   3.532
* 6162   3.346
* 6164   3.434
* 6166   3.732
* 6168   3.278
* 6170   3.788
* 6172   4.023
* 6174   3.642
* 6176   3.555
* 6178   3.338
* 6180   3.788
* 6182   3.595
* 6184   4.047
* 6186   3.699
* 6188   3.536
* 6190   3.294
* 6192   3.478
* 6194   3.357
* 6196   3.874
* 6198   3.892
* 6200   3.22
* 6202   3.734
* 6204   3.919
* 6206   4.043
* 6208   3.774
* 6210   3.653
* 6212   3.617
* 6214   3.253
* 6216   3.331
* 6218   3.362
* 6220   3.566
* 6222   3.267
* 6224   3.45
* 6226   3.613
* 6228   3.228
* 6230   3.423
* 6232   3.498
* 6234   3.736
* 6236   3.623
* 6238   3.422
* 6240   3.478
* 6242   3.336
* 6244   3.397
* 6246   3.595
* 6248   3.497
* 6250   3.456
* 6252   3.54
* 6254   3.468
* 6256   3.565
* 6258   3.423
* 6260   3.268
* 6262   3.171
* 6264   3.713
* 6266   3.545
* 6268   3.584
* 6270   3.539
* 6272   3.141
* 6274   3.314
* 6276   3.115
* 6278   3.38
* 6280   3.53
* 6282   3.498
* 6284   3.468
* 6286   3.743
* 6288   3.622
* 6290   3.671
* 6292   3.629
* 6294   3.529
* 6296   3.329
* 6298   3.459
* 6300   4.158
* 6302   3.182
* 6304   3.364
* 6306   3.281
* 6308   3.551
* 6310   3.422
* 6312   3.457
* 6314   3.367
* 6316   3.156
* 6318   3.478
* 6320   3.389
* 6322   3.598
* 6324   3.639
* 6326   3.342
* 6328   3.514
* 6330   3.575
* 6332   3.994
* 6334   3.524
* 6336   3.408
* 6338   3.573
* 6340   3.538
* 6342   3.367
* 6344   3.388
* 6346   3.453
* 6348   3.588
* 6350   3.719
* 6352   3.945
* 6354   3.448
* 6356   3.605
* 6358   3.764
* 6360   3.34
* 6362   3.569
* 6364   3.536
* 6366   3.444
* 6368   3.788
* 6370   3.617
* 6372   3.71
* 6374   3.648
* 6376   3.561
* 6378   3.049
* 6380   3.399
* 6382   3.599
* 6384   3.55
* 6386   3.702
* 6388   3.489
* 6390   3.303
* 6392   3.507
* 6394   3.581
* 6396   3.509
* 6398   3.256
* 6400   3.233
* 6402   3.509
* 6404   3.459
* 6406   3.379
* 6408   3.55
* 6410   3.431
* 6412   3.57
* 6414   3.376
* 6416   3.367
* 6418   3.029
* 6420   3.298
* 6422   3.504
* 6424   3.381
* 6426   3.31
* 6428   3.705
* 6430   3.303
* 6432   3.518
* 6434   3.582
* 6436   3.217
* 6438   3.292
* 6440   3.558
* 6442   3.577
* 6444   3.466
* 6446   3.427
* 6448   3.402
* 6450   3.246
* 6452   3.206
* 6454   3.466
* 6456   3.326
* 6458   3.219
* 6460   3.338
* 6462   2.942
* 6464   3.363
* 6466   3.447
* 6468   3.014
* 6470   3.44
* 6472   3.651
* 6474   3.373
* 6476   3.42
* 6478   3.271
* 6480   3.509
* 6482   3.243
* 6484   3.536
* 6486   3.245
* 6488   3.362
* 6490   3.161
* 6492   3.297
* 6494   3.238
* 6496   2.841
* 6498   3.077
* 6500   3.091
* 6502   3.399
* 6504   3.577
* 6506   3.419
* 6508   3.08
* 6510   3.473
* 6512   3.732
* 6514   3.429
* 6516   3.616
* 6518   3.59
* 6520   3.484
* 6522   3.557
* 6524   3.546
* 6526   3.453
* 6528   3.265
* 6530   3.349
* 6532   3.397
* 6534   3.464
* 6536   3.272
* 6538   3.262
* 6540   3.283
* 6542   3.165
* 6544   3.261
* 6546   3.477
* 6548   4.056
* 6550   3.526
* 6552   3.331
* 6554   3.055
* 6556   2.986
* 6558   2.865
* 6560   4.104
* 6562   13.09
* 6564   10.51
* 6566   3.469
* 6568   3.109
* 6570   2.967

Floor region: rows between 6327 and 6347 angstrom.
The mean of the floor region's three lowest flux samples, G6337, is 3.39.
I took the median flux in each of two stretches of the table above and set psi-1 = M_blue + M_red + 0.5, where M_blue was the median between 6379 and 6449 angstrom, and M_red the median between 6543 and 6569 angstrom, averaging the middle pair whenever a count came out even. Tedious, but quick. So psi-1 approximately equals 7.43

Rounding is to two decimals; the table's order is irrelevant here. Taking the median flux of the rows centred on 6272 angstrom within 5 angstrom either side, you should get 3.31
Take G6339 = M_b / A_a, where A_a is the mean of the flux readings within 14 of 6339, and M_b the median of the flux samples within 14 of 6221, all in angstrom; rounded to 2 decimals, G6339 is 0.97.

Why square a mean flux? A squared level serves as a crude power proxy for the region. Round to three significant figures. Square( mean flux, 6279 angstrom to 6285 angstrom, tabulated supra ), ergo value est 12.2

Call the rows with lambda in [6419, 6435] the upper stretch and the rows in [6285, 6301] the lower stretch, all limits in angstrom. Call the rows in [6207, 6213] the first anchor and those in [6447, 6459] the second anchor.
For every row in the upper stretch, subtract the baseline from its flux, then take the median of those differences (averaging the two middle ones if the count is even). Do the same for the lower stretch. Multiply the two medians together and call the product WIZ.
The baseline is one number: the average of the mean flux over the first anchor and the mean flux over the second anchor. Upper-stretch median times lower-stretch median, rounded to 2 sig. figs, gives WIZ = -0.0069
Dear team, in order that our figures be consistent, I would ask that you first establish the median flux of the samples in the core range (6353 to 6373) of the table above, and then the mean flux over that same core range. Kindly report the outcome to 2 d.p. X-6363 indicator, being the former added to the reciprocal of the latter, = 3.87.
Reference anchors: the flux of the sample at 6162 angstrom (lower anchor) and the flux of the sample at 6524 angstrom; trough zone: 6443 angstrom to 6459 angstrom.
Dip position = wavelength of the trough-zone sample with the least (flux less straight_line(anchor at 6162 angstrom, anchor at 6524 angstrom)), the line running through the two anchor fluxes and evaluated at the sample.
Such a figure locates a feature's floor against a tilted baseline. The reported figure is 6452 angstrom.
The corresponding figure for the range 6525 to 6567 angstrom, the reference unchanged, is 6558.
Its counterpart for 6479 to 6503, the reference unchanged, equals 6496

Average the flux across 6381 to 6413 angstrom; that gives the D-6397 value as 3.48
